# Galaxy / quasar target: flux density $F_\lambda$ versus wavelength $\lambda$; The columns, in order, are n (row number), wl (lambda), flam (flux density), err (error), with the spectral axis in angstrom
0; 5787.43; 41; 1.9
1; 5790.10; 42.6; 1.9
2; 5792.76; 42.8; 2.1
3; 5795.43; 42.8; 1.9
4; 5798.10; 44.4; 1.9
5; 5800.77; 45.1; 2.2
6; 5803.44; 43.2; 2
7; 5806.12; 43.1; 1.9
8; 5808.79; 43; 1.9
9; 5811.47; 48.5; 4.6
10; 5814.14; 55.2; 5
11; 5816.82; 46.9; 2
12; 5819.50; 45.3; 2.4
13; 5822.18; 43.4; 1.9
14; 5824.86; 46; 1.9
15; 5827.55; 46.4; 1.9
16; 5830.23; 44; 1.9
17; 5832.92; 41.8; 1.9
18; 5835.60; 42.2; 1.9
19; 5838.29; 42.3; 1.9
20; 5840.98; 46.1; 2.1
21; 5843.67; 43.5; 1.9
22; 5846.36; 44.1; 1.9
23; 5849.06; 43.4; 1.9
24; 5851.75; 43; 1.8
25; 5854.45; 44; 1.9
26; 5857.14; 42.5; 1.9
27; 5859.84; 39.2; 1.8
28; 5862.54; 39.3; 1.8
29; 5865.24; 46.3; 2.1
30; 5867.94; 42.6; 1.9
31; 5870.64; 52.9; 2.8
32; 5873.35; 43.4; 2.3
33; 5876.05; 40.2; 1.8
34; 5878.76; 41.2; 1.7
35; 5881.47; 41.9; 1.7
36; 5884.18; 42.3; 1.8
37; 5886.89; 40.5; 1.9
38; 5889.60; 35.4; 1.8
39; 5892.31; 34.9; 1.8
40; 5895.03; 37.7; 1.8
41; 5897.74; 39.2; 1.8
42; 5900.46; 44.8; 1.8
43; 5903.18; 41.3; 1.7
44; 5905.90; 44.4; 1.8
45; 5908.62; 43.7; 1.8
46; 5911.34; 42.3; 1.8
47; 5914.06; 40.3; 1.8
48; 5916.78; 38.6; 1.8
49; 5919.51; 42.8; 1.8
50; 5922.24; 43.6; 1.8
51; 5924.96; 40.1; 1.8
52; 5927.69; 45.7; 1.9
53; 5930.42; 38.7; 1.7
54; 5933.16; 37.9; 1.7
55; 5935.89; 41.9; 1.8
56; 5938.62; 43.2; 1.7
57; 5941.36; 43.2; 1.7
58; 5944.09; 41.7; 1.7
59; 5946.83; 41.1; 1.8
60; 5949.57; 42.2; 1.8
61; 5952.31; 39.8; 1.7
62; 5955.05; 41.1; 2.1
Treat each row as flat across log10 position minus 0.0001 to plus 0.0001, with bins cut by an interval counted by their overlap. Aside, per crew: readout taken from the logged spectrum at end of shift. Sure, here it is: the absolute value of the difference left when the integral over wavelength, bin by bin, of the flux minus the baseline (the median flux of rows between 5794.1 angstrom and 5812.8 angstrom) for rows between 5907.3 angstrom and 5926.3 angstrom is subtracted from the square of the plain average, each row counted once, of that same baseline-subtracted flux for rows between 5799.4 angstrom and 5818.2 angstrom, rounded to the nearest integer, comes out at 40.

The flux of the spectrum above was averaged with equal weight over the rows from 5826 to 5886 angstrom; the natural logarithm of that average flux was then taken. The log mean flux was 3.77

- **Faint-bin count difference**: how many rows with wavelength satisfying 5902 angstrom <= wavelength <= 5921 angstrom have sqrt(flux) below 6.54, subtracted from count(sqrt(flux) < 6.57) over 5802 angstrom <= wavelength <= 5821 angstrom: -2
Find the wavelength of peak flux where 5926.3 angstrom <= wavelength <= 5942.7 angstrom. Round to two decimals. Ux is 5927.69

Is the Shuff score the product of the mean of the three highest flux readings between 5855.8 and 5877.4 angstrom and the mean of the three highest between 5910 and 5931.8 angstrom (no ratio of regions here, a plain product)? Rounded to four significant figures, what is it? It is 2093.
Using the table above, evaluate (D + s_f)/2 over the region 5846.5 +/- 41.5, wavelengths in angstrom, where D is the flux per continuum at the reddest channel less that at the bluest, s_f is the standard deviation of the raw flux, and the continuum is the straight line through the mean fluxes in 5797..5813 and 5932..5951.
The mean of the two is 1.7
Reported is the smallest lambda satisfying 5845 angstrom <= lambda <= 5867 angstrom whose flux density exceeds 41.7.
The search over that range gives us 5846.36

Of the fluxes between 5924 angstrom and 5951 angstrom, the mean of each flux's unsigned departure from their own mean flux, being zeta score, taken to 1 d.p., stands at 1.7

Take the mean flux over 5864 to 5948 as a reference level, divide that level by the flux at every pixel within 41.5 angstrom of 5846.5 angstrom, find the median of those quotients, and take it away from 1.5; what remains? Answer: 0.538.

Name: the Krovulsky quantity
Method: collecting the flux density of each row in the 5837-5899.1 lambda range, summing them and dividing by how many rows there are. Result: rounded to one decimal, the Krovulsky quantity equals 42.0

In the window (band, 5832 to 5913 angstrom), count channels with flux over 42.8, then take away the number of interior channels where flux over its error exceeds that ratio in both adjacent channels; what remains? 5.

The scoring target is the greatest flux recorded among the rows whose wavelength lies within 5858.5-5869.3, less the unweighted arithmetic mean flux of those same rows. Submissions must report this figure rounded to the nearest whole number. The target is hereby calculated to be 4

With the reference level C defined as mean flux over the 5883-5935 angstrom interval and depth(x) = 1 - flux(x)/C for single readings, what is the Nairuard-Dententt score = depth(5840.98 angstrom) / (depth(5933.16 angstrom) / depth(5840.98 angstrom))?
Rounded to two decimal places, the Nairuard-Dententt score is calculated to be 0.25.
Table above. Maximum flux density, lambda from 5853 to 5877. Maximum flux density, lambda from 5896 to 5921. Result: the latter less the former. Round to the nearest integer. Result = -8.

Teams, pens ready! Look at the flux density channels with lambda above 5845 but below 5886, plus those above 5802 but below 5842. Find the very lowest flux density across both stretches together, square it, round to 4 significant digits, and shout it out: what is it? 1537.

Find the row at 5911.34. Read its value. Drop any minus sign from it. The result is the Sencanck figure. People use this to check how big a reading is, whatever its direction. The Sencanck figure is 42.3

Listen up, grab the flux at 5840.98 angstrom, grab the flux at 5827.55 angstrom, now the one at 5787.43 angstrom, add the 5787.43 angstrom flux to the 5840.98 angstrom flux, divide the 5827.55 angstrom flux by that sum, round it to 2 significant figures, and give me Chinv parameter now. 0.53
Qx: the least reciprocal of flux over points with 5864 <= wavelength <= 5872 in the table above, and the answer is 0.019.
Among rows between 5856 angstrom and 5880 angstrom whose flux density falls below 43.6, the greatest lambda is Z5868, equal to 5878.76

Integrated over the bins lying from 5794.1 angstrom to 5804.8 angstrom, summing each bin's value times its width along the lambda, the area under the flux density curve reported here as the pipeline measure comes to 469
